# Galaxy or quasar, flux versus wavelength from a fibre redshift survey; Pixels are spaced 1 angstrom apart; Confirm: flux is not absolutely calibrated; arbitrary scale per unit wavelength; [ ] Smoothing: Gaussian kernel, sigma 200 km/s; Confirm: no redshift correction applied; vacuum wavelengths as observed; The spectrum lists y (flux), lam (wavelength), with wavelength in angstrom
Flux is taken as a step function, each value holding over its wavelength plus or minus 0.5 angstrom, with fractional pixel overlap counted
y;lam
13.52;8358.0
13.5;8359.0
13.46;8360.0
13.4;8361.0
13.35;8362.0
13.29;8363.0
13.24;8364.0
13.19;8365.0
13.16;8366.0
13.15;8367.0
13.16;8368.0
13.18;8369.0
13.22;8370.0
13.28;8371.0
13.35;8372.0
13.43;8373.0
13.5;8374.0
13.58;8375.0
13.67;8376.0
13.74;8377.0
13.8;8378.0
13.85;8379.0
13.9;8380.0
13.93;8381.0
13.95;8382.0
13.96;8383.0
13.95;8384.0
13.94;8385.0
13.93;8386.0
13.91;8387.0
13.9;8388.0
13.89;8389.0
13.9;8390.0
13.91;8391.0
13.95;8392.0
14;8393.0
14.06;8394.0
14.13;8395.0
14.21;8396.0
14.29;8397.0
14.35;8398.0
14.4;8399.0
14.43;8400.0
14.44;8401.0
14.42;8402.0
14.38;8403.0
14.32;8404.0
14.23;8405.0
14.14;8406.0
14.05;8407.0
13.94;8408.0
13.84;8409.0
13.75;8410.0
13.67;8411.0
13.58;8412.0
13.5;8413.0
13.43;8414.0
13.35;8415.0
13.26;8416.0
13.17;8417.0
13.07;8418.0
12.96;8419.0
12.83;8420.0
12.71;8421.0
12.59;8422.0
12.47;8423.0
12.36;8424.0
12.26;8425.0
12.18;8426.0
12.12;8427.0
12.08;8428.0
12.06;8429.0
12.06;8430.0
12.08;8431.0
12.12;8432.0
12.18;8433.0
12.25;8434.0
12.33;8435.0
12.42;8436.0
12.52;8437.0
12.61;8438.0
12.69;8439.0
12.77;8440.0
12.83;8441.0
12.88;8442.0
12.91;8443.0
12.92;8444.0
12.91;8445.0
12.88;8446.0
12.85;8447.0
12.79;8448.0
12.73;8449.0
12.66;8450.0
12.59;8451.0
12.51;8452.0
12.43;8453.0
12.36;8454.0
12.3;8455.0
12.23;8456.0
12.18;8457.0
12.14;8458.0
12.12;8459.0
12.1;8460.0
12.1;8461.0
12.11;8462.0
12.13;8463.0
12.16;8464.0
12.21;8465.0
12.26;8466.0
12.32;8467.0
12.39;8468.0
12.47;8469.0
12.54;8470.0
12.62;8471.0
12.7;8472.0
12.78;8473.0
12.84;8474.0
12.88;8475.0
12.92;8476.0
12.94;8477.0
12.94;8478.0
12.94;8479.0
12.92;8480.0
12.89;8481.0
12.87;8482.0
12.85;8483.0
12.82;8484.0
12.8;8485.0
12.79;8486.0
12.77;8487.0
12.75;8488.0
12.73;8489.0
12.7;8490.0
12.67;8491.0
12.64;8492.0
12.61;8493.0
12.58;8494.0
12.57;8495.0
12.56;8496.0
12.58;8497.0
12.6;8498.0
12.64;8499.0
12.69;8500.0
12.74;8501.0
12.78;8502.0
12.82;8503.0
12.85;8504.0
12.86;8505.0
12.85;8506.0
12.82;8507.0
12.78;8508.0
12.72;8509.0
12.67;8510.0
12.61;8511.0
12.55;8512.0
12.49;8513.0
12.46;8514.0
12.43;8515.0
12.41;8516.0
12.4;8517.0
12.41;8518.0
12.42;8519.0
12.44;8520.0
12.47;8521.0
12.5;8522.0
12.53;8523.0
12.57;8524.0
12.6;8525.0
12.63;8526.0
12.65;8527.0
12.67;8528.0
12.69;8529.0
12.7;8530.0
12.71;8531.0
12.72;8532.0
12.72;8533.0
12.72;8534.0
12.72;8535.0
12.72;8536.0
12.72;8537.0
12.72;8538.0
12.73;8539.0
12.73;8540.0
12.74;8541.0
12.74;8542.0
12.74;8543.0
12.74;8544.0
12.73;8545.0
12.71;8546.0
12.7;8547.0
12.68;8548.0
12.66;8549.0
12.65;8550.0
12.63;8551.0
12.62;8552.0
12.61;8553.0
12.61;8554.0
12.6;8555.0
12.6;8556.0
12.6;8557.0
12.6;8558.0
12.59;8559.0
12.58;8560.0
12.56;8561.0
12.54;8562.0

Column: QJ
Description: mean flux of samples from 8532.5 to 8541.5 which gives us 12.7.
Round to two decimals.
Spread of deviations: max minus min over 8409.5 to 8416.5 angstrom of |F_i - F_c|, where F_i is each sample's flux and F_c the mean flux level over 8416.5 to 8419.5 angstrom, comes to 0.49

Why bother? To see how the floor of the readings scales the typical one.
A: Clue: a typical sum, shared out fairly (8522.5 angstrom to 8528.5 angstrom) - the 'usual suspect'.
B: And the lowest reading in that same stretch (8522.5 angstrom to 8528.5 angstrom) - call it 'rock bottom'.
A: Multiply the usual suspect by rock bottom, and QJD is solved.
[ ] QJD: 158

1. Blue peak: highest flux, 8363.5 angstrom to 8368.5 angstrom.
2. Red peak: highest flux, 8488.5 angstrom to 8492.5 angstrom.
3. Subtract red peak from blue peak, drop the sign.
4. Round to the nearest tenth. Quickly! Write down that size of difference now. 0.5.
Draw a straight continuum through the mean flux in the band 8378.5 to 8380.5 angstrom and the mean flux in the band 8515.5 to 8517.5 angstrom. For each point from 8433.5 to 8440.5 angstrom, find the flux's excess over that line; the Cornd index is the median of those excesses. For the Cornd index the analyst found -0.74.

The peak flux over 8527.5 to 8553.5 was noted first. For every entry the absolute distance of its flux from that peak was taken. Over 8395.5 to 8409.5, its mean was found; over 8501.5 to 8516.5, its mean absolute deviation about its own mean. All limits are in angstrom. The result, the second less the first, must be -1.4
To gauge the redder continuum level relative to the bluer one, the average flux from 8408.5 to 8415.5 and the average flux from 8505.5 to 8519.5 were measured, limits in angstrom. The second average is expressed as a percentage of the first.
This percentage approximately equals 93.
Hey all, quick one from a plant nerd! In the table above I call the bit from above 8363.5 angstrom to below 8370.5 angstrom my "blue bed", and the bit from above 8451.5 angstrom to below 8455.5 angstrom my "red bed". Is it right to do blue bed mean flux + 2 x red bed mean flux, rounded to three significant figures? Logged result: 38.0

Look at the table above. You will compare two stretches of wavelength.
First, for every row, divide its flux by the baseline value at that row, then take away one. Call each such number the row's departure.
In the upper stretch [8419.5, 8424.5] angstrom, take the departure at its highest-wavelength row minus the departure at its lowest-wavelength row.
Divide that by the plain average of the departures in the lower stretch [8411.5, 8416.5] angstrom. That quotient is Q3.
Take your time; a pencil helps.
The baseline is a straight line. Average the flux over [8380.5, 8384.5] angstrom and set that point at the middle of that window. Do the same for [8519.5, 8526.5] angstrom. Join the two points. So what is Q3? 2.1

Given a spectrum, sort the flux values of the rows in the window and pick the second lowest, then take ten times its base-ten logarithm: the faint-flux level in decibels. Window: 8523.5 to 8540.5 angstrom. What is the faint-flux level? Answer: 11.0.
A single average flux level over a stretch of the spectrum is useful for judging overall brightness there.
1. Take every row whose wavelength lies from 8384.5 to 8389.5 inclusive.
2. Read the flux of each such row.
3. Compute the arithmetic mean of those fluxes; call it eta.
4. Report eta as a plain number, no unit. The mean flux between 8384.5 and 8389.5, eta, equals 13.9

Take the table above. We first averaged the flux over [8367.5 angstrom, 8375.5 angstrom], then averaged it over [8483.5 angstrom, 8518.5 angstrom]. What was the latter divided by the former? 0.949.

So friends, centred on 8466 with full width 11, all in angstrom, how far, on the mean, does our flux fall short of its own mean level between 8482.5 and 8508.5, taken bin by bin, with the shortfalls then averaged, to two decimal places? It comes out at 0.42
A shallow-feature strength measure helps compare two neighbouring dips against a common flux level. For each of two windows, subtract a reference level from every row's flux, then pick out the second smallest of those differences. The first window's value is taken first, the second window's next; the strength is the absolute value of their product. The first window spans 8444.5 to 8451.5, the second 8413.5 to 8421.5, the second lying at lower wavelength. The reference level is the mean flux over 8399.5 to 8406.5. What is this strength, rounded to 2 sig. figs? 2.5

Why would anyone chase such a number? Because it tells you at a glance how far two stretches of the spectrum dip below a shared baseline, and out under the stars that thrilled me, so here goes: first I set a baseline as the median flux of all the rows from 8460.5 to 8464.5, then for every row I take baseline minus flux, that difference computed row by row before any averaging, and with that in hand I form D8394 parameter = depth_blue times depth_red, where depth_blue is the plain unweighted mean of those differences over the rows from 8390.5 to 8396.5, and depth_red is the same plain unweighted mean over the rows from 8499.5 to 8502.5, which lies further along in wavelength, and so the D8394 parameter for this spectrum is 1.19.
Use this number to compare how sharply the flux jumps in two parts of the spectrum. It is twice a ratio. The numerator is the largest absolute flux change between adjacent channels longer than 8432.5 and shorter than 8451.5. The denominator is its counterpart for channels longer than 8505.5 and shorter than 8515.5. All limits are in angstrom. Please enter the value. 3.3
